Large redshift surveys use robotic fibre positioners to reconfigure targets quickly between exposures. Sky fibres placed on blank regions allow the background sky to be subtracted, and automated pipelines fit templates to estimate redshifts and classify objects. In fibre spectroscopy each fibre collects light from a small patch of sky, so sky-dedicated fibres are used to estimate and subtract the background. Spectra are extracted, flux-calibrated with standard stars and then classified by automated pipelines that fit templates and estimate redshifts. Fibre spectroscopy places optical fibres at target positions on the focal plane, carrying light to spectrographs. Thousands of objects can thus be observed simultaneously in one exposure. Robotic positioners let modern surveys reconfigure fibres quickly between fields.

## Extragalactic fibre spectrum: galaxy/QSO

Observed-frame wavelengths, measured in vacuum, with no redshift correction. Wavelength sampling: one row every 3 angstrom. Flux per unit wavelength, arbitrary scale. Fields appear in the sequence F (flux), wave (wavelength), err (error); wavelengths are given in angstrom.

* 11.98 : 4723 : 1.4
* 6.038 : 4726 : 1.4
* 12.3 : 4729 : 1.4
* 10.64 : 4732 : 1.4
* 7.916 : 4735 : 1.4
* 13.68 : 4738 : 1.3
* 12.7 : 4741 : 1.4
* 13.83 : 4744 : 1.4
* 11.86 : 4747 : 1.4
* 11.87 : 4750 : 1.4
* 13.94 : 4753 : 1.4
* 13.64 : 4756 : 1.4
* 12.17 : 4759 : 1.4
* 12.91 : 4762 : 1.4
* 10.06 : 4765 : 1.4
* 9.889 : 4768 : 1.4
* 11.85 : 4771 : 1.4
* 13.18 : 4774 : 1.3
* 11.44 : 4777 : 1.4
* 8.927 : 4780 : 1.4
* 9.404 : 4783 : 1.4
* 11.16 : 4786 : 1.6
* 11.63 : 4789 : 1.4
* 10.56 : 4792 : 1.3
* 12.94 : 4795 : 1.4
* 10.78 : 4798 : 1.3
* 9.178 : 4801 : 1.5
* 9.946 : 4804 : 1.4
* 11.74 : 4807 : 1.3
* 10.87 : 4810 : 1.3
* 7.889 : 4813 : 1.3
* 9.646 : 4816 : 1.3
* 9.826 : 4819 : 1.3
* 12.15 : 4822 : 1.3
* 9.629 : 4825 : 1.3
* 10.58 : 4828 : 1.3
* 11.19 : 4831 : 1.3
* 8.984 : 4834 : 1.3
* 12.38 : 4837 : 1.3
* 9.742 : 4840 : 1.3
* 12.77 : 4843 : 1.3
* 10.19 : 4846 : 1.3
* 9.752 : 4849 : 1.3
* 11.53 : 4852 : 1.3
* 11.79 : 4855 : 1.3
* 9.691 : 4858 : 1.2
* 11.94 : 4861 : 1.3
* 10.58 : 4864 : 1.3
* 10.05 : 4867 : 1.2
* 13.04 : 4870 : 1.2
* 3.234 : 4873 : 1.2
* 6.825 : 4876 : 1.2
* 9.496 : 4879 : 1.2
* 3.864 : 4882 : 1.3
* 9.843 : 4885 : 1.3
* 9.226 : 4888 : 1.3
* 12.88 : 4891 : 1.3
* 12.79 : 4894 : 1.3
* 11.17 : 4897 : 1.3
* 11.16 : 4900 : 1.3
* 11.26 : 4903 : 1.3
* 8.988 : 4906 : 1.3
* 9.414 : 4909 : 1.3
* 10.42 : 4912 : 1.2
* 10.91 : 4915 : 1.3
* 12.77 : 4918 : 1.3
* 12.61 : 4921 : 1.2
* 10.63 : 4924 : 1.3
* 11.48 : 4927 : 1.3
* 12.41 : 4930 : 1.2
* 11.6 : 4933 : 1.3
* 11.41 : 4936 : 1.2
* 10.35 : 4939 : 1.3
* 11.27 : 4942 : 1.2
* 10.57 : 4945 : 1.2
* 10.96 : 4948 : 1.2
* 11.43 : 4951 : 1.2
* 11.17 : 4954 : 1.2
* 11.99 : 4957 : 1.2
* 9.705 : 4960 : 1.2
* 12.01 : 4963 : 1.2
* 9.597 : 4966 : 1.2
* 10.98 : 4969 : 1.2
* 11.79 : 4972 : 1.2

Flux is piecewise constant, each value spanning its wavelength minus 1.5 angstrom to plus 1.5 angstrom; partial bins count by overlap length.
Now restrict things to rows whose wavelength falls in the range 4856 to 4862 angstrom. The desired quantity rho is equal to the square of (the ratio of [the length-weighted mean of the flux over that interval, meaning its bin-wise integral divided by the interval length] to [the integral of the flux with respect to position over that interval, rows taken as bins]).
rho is 0.028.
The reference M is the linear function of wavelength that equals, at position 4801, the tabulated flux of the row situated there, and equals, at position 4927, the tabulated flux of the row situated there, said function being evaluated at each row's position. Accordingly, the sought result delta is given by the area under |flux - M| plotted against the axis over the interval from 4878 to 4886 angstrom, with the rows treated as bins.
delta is 25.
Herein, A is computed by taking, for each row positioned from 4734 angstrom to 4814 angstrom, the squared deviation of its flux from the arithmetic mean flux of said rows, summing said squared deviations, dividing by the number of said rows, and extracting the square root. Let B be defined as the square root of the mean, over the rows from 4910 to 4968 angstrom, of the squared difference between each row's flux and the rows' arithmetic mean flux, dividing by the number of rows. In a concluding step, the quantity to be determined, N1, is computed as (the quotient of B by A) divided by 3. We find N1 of 0.17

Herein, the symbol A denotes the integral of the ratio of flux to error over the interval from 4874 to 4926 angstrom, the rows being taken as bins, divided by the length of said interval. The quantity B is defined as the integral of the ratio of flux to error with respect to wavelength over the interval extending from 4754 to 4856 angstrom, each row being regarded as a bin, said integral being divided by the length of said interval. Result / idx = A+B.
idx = 16.1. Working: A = 8.0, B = 8.09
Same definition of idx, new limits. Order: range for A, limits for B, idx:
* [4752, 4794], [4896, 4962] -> 17.1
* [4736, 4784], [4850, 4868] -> 17.2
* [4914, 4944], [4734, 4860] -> 17.4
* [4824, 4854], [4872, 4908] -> 15.5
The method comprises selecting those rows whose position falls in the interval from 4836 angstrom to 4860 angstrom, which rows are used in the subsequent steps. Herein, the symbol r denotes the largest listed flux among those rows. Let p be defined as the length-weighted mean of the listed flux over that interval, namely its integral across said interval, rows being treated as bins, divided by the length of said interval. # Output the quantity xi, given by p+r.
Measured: 23.7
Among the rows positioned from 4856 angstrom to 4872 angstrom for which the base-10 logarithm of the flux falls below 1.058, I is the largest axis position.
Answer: 4867 angstrom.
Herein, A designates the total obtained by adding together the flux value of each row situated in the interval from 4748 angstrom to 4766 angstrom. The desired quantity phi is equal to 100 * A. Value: 7459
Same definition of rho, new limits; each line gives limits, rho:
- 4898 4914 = 0.004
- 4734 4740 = 0.028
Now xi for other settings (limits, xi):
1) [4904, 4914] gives 20.2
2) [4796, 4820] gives 21.8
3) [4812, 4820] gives 19.0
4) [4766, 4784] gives 24.0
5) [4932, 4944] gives 22.7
